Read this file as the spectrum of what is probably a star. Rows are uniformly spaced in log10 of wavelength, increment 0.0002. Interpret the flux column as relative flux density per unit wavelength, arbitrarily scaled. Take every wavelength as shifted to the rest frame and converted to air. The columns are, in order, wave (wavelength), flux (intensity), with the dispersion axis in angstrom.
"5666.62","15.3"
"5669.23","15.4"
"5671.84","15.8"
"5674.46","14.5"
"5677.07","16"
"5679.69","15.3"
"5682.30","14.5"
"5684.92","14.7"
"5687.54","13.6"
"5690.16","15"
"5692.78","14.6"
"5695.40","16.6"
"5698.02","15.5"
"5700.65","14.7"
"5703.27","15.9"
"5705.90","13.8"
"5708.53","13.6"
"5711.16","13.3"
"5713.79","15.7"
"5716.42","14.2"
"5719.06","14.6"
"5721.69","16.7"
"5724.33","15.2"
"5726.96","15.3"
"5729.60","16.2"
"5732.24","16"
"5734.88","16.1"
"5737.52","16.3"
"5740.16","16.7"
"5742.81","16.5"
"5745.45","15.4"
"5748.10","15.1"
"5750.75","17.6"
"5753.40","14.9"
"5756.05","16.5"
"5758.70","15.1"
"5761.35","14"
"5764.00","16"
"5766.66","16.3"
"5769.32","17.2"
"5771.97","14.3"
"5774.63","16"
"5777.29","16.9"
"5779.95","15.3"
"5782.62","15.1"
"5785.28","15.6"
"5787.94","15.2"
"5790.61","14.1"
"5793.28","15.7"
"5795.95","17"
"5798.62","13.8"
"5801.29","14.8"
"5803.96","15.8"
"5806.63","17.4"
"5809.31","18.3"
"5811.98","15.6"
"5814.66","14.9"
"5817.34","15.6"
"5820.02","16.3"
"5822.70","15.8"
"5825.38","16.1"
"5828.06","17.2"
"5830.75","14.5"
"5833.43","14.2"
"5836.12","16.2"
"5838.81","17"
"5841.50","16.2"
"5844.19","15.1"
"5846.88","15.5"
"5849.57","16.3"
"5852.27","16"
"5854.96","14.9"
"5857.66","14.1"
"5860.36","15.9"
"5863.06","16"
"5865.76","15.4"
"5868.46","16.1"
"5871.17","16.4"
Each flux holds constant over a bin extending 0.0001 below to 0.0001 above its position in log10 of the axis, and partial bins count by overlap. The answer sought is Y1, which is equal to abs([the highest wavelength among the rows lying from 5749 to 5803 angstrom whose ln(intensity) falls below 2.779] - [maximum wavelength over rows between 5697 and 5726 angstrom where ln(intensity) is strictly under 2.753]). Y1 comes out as 77.0 angstrom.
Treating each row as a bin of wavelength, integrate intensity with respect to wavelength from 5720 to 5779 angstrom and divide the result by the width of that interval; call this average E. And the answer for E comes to 15.9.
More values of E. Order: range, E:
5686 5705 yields 15.1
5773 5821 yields 15.7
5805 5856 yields 16.0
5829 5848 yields 15.6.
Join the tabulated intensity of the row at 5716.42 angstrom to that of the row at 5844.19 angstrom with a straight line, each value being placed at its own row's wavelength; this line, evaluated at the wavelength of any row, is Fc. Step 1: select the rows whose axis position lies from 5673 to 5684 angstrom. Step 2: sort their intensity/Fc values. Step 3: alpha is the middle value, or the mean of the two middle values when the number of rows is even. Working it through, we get 1.07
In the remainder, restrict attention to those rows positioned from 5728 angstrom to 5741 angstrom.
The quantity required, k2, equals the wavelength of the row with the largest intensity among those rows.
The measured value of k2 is 5740.16 angstrom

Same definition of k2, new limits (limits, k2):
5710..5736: 5721.69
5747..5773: 5750.75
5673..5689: 5677.07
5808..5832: 5809.31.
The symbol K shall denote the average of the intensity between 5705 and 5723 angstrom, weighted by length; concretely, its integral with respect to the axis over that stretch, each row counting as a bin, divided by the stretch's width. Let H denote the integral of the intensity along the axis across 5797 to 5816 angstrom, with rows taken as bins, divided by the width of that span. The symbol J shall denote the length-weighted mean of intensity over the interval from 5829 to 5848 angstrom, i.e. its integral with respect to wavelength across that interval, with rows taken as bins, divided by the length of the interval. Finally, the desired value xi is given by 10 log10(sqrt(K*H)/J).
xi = -0.11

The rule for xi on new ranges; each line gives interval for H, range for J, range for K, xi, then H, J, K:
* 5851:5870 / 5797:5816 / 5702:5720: -0.25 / 15.5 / 15.8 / 14.4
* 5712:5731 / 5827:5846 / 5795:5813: 0.00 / 15.4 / 15.7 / 16.1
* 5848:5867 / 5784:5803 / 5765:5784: 0.14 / 15.5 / 15.2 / 15.9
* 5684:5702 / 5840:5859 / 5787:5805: -0.11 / 15.0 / 15.5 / 15.2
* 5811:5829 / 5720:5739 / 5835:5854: 0.00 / 15.9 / 16.0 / 16.0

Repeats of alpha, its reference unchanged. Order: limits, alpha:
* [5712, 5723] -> 1.07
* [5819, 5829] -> 1.08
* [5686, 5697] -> 1.06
